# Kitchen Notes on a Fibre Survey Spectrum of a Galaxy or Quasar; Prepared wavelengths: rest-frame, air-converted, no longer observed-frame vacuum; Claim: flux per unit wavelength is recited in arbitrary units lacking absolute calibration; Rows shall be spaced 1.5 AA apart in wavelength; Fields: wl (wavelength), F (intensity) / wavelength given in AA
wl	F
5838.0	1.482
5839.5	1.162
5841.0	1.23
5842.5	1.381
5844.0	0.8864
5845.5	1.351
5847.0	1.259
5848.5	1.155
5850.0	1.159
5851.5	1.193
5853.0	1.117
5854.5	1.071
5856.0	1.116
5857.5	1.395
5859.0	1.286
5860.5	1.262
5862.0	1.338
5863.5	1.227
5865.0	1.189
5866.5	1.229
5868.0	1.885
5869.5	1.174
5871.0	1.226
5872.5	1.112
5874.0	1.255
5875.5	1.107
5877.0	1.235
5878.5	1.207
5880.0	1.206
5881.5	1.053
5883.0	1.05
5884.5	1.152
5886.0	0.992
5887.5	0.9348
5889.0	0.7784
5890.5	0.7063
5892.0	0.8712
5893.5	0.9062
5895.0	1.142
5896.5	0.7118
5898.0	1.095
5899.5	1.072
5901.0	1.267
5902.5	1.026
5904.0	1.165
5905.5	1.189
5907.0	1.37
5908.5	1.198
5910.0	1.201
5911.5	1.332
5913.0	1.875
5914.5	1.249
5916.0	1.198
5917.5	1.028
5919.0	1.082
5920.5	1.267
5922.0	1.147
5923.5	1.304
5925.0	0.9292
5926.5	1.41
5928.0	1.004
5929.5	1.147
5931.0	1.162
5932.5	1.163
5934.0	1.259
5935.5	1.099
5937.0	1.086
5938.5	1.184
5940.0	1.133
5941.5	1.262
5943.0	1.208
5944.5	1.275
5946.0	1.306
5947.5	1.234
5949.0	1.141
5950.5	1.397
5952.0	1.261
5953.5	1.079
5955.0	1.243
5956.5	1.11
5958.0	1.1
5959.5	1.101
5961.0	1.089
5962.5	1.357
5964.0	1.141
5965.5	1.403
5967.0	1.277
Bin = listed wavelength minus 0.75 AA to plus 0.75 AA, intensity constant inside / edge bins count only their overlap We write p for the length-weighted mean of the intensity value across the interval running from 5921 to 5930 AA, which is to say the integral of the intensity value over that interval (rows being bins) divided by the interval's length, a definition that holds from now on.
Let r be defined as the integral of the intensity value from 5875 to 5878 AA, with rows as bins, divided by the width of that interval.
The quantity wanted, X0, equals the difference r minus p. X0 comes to 0.02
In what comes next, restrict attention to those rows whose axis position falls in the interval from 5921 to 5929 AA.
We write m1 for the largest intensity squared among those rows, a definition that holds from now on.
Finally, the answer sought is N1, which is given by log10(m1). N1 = 0.30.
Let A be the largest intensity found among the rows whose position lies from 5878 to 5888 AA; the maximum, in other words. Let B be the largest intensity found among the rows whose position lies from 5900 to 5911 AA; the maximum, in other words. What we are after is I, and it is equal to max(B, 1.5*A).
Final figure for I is 1.81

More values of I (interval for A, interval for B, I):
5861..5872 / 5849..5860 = 2.83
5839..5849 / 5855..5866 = 2.07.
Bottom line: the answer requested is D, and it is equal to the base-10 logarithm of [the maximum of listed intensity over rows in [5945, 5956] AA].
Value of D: 0.15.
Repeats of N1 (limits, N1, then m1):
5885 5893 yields -0.01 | 1.0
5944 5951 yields 0.29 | 2.0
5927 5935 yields 0.20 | 1.6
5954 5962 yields 0.19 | 1.5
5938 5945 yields 0.21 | 1.6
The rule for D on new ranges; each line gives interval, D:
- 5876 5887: 0.09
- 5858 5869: 0.28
